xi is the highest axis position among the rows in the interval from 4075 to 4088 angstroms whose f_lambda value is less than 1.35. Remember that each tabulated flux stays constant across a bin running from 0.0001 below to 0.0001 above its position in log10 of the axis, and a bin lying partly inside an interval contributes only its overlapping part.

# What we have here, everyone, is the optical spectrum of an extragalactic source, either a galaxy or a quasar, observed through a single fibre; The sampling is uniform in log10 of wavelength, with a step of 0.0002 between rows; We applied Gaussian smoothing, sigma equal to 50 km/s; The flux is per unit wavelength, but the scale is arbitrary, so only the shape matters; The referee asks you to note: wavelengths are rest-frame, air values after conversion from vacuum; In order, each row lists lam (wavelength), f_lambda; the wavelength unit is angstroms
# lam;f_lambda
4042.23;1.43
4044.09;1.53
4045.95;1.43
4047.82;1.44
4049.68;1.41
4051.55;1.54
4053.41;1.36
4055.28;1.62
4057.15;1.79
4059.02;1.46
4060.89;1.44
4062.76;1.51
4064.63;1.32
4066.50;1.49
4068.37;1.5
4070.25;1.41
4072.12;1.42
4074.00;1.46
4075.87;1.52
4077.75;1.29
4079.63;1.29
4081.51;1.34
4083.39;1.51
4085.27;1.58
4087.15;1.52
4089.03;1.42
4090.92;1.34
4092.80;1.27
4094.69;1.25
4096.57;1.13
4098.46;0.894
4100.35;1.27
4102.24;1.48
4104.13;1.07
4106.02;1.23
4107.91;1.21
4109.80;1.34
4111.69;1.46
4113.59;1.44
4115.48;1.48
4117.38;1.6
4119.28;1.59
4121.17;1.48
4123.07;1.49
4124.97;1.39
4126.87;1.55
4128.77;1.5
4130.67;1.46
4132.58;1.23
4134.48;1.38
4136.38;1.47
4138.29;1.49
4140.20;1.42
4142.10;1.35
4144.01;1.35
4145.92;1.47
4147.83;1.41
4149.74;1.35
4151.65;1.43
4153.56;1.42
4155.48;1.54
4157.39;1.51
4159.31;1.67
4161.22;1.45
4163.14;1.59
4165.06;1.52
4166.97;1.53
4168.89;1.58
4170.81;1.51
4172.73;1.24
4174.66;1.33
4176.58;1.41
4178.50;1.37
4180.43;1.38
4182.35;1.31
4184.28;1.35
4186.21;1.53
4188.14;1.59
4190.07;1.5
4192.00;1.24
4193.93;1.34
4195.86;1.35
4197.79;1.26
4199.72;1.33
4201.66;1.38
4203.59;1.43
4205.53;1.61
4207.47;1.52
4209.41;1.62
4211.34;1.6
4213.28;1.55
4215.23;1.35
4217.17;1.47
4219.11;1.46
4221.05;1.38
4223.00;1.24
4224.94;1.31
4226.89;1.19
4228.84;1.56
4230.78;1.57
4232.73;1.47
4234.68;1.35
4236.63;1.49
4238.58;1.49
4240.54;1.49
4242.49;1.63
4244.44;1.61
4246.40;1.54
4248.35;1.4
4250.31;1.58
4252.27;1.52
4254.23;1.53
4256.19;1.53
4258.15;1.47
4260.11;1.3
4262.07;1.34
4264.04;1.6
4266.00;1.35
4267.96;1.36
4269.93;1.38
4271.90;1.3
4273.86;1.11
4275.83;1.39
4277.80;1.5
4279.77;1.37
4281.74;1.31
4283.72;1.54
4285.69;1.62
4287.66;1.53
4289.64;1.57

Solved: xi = 4081.51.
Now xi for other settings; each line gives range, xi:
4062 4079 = 4077.75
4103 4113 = 4109.80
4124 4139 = 4132.58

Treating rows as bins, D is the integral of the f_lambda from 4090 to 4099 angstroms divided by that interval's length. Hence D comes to 1.19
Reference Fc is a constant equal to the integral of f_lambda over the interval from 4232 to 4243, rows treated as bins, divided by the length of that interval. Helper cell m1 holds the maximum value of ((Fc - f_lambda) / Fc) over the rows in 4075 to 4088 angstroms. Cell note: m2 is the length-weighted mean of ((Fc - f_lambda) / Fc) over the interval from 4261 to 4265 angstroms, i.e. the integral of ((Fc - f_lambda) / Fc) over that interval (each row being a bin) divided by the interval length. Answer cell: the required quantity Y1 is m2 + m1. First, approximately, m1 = 0.13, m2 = 0.010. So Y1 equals 0.139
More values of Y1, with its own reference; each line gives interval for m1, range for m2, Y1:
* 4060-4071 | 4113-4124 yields 0.085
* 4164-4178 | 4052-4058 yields 0.093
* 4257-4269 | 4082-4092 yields 0.133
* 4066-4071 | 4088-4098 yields 0.193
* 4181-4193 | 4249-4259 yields 0.134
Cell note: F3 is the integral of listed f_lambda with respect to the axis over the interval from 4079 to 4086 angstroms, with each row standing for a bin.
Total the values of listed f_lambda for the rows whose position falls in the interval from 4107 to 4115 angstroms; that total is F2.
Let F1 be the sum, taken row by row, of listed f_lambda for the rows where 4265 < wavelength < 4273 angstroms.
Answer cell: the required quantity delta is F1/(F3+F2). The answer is 0.348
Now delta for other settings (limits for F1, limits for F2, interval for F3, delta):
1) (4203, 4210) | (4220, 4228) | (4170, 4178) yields 0.384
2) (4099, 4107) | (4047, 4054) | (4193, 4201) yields 0.309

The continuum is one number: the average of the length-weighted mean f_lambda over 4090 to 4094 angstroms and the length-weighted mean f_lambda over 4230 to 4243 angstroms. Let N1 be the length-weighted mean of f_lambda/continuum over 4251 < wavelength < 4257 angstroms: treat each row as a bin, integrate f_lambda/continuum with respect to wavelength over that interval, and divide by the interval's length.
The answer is 1.09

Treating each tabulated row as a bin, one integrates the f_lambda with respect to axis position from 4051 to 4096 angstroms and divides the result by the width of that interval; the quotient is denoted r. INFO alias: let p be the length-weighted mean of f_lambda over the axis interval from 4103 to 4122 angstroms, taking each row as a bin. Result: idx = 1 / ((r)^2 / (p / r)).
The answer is 0.465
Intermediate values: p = 1.39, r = 1.44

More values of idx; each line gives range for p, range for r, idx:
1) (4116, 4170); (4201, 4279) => 0.484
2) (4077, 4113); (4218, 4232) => 0.488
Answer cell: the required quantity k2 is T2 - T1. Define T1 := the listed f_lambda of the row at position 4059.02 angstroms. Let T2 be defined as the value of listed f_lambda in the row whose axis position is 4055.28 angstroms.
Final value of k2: 0.16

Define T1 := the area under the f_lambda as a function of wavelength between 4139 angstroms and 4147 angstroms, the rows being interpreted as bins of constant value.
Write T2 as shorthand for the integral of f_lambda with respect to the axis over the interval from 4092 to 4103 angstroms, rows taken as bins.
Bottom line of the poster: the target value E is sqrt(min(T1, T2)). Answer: 3.3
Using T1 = 11.2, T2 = 13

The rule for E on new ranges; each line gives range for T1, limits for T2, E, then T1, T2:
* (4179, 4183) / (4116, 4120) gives 2.3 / 5.4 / 6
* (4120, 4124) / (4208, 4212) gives 2.4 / 6.0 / 6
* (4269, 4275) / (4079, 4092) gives 2.8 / 7.6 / 19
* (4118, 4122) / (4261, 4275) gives 2.5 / 6.2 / 19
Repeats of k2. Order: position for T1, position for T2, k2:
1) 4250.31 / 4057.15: 0.21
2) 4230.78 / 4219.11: -0.11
